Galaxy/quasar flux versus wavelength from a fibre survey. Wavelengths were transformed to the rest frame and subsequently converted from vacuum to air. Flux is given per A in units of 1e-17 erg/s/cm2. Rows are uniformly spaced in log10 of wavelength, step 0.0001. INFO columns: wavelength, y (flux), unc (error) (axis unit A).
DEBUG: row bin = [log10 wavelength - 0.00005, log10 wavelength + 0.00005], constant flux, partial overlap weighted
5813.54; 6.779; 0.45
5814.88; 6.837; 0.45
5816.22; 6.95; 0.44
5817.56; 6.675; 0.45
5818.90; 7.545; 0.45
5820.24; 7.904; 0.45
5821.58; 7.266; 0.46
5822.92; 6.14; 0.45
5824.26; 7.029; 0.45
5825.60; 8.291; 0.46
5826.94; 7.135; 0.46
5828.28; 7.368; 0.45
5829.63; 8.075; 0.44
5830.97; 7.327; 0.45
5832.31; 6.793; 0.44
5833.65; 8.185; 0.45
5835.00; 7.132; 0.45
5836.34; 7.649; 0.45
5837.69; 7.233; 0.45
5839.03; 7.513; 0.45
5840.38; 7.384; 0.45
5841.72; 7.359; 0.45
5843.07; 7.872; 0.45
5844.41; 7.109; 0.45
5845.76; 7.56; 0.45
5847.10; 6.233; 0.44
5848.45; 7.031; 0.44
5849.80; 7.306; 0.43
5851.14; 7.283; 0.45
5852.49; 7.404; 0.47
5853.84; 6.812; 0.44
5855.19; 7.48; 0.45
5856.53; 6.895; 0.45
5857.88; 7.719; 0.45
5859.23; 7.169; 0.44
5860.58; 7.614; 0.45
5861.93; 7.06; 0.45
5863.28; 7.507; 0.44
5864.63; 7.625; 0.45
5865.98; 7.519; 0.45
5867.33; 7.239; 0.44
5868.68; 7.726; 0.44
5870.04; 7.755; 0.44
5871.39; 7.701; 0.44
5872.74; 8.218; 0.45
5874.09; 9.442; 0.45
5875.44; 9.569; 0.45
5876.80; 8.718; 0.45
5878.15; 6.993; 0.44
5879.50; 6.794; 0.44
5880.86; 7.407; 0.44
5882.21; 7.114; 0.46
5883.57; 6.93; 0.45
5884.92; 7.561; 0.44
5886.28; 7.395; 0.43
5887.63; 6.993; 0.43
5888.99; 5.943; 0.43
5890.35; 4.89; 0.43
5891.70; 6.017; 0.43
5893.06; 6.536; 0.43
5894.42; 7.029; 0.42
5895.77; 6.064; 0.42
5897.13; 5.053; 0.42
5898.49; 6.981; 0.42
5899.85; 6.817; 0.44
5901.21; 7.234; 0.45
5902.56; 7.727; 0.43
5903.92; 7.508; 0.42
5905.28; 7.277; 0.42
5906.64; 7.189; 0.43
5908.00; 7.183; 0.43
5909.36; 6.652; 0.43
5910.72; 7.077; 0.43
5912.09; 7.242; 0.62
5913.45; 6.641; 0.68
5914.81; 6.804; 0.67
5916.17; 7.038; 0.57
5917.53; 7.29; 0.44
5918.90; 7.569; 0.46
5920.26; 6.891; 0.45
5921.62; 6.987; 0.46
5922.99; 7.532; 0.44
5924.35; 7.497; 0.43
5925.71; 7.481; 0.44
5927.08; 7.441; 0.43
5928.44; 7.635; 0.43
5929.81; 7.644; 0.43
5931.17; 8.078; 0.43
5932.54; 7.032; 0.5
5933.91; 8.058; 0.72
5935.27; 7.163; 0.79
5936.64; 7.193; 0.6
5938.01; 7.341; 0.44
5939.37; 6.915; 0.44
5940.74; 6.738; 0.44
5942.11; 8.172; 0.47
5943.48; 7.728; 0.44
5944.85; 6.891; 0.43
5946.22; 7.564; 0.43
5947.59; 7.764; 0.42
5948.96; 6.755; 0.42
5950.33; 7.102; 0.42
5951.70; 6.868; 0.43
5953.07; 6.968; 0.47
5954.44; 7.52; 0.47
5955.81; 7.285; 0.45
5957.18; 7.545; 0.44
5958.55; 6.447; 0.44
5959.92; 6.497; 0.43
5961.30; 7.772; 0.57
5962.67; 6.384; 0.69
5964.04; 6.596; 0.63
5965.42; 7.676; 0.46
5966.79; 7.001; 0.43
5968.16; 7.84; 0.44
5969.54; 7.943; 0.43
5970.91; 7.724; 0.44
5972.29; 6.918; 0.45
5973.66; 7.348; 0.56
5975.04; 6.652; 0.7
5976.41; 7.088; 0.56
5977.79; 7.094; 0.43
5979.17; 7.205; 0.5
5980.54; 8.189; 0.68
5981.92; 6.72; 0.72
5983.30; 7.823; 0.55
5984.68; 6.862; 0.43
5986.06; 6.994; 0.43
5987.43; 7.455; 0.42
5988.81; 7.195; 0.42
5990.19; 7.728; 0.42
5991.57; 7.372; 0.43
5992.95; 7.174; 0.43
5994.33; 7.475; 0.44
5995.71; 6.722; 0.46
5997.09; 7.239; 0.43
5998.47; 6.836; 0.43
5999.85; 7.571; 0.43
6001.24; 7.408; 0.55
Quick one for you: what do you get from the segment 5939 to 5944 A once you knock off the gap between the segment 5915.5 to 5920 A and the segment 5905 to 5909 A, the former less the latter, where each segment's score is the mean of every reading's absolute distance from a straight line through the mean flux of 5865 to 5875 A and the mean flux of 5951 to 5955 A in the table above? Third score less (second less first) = 0.7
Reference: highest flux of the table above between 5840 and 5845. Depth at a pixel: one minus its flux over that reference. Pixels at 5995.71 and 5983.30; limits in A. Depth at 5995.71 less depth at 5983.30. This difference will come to 0.14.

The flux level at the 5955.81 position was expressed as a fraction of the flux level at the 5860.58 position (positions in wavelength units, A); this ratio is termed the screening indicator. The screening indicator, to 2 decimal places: 0.96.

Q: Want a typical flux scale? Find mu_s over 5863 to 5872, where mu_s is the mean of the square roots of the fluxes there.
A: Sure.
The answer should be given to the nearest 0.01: 2.75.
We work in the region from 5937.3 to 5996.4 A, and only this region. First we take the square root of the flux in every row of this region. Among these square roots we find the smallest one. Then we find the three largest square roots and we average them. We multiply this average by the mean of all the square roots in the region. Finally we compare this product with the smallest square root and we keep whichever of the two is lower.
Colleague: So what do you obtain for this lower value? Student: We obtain 2.53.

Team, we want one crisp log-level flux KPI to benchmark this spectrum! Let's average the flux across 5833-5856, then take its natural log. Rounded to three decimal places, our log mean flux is 1.991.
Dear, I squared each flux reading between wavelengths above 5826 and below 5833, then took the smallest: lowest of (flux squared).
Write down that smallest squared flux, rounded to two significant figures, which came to 46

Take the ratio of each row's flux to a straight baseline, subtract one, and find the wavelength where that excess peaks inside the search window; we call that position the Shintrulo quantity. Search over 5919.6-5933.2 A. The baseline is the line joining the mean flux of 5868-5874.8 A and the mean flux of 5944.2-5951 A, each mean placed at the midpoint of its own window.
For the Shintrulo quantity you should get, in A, 5931.17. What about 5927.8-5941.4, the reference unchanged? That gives 5933.91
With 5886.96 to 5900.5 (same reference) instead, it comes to 5894.42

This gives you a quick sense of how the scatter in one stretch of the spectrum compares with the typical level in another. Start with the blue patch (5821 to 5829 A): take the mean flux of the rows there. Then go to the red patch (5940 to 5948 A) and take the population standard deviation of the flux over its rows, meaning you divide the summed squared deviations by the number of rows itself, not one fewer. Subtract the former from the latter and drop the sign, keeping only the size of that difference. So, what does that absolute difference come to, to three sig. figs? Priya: 6.70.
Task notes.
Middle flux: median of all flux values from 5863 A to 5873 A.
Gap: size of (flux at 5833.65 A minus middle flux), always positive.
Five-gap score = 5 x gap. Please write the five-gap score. 2.6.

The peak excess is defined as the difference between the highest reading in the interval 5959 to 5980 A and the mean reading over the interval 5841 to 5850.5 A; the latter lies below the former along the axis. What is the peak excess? 0.73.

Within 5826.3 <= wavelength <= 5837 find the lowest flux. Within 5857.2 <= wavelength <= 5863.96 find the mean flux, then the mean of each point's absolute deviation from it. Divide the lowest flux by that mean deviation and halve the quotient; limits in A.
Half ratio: 14.2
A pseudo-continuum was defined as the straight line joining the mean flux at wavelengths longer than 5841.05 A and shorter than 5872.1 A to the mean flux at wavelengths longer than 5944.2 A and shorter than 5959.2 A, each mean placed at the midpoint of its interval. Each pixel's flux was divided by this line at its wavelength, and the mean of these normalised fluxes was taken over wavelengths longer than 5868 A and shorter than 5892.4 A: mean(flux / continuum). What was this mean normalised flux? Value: 1.01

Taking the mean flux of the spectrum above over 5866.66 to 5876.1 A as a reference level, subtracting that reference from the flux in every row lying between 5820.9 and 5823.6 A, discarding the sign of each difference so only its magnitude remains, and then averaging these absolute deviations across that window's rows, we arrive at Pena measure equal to 1.5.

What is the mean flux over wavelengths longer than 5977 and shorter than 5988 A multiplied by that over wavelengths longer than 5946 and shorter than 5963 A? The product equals 51.9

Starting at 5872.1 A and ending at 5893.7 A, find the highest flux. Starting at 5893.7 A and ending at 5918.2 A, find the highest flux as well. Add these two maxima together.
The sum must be 17.3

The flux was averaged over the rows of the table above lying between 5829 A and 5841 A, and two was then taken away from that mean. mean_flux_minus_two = 5.5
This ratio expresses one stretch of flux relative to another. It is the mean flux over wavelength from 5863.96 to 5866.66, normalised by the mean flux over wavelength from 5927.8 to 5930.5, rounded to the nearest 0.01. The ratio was 0.99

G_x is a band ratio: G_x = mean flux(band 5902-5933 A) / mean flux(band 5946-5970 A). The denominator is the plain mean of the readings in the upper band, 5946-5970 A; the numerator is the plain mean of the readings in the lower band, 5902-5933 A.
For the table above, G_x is 1.01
